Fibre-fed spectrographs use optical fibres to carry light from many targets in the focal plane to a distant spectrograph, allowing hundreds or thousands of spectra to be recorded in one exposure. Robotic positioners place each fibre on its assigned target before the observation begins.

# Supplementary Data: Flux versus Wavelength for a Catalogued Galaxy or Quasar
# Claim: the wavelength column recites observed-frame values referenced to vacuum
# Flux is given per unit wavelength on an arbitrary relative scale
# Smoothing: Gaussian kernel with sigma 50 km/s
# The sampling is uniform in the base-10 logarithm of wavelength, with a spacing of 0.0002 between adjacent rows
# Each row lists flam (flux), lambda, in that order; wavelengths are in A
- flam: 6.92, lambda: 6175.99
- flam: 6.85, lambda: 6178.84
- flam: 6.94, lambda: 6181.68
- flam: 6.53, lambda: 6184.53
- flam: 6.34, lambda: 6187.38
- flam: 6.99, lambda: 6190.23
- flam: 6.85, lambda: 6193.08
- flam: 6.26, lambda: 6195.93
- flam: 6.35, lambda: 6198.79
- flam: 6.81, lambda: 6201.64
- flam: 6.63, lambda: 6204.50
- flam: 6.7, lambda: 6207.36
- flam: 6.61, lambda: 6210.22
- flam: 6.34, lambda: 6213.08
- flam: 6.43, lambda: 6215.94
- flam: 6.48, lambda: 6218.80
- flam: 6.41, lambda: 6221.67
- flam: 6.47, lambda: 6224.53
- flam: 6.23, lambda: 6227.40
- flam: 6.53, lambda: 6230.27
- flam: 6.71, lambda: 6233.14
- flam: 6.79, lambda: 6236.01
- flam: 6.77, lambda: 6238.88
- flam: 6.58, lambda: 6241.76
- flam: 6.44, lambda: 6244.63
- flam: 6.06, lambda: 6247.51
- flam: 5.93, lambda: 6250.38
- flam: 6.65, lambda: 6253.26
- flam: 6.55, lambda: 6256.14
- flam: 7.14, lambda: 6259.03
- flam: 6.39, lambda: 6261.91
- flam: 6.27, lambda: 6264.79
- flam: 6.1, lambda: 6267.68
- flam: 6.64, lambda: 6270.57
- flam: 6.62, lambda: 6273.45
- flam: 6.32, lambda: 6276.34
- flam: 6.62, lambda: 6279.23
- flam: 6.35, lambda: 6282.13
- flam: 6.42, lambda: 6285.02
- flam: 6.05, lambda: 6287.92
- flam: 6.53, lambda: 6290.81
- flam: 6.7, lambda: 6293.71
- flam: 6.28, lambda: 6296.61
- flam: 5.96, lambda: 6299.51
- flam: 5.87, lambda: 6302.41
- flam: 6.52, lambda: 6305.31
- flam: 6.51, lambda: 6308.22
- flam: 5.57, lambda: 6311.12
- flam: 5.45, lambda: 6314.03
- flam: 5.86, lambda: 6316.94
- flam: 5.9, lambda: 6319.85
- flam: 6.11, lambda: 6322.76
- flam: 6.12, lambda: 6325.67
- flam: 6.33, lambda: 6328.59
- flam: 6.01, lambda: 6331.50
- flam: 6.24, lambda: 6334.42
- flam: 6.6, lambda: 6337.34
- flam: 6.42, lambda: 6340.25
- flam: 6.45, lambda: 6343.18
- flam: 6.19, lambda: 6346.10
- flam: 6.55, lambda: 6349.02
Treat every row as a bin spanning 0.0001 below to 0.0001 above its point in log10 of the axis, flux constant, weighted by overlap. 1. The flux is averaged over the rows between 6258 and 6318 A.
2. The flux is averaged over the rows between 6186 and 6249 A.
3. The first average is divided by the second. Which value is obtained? 0.963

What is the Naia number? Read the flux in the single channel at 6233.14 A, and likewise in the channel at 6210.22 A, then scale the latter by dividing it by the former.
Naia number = 0.99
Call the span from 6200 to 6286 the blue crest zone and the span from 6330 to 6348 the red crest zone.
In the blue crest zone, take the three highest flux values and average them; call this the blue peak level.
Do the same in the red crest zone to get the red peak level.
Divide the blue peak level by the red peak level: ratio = 1.07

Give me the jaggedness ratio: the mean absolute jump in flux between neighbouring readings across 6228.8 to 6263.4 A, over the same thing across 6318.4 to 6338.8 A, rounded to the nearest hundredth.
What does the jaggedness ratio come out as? 1.34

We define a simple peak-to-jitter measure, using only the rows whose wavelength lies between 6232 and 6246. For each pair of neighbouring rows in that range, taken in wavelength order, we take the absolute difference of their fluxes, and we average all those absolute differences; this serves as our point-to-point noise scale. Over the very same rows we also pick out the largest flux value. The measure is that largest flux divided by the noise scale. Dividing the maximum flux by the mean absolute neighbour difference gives 63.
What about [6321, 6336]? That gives 33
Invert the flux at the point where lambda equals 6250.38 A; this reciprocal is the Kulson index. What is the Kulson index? 0.169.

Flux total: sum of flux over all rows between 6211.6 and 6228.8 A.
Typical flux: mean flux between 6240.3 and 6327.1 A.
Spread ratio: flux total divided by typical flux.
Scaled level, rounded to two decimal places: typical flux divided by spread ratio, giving 1.03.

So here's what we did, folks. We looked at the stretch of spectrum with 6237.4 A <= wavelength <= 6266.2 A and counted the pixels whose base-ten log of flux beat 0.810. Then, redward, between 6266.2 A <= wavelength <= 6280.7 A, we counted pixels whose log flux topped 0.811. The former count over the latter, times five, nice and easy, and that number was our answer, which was 8.3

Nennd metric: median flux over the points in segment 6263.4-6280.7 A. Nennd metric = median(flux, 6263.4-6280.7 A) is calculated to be 6.47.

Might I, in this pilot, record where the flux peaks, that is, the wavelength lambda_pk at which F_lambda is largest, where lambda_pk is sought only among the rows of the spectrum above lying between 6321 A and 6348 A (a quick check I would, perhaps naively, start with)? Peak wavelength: 6337.34 A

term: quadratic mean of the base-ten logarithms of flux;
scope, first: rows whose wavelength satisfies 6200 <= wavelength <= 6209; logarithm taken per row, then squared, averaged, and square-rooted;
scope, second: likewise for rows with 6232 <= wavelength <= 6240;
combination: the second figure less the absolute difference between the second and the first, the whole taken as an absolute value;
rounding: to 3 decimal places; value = 0.827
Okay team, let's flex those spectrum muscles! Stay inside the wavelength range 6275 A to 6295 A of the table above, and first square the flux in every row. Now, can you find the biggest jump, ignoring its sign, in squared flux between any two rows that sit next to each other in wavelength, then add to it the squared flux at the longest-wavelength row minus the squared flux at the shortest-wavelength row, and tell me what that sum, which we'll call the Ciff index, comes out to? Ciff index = 11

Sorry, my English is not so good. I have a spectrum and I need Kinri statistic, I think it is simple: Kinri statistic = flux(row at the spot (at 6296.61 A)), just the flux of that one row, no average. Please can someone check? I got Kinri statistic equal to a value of 6.28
